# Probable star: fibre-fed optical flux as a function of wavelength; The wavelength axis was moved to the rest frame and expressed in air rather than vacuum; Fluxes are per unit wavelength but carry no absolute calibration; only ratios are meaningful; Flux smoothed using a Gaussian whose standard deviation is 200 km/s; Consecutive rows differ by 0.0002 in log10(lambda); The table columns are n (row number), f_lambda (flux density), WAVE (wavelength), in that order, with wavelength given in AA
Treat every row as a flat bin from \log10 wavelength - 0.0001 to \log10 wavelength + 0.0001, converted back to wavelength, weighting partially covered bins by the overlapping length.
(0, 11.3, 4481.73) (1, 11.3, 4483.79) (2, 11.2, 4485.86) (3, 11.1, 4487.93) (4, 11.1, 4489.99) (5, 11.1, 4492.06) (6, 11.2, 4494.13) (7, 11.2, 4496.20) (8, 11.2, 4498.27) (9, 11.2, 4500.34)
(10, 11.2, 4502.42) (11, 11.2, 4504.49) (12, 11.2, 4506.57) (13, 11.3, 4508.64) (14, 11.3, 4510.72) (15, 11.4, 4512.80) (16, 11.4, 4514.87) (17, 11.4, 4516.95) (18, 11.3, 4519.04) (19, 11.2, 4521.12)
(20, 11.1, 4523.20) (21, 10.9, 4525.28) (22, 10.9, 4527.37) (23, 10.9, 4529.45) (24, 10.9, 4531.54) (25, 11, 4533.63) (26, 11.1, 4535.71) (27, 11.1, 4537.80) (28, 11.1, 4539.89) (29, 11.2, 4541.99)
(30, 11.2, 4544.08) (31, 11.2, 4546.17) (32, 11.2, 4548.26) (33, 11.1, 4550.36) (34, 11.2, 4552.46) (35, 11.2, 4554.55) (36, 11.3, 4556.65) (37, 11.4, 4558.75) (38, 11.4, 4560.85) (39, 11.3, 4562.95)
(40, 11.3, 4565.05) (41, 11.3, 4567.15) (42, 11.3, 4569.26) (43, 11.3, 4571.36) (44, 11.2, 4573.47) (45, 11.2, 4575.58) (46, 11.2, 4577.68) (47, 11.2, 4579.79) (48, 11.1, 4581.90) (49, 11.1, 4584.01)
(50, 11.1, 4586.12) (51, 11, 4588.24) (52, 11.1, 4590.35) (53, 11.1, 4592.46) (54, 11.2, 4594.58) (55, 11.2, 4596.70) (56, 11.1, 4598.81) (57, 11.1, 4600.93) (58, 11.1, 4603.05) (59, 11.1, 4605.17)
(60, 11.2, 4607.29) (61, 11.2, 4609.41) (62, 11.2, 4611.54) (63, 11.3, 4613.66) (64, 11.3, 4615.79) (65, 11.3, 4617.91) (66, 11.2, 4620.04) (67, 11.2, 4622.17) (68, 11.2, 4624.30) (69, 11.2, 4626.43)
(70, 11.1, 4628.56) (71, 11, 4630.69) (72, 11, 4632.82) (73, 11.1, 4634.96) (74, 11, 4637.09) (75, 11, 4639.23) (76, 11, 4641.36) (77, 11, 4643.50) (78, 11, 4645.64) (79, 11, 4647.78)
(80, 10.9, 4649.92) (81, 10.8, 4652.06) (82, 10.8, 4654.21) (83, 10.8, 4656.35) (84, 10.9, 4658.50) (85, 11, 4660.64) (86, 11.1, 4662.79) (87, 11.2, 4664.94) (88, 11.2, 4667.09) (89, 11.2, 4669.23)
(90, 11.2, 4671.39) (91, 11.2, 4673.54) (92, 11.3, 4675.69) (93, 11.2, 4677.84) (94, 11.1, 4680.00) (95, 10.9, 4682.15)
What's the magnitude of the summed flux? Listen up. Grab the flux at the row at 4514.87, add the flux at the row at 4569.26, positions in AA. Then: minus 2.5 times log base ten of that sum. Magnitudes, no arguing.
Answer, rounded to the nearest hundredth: -3.39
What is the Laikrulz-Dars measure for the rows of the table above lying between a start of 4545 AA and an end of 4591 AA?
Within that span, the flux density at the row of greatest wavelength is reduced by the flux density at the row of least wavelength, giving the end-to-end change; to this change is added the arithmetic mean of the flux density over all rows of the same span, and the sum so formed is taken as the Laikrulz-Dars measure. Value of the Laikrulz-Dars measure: 11.1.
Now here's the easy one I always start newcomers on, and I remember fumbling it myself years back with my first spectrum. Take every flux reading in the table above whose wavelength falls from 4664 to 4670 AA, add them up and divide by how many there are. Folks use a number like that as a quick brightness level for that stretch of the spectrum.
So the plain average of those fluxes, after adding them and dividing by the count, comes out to 11.2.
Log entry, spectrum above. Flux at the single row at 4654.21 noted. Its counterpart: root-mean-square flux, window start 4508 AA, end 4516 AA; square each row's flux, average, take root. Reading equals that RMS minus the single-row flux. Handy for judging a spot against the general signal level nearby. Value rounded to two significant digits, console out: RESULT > 0.55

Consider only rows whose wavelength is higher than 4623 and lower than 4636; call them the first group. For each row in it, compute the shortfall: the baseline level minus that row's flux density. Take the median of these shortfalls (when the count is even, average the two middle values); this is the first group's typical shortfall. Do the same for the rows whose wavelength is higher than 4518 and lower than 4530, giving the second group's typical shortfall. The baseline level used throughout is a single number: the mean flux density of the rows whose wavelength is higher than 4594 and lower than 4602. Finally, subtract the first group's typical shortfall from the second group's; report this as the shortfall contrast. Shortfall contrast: 0.10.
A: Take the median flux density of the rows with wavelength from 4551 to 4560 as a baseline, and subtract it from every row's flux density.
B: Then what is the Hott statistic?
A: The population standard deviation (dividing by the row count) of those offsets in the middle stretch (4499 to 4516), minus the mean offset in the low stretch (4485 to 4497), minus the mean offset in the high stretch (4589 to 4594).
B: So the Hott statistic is 0.33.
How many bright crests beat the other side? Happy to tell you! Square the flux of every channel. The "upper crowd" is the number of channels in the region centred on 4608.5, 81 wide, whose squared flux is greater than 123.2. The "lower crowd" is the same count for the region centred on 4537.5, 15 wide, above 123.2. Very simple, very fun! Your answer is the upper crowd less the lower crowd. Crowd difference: 24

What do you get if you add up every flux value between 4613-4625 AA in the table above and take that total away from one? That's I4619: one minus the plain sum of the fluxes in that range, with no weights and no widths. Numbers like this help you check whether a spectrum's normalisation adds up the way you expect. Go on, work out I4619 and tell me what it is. -66.5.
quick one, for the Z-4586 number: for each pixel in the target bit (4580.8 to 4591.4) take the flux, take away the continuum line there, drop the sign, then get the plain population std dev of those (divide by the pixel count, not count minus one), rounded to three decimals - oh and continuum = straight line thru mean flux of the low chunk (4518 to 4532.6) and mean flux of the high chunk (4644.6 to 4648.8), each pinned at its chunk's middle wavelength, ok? 0.029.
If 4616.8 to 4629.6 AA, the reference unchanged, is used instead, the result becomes 0.057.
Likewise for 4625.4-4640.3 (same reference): 0.070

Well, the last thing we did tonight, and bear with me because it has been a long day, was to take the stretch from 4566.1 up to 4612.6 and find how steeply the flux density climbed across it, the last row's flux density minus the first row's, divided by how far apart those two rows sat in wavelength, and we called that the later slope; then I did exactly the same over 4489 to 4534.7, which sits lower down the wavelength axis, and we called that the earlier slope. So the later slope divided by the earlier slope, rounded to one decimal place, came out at 1.0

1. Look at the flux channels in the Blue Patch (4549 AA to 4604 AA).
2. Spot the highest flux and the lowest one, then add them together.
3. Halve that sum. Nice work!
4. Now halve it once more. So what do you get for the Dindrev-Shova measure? 5.60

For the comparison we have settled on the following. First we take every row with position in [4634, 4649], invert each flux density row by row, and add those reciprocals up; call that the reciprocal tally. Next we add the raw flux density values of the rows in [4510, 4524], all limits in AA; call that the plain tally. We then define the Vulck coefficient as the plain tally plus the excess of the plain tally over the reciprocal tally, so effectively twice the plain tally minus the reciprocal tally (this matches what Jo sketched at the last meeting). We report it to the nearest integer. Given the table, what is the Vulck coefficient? 158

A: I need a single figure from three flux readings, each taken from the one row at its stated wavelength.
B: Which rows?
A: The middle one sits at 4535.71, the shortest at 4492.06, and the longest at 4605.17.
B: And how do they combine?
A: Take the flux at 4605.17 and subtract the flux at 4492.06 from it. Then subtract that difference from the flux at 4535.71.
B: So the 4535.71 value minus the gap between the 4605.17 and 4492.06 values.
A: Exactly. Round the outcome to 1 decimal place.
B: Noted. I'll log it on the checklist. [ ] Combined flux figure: 11.1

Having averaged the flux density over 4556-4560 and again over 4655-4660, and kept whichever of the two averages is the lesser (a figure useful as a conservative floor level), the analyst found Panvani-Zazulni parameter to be 10.9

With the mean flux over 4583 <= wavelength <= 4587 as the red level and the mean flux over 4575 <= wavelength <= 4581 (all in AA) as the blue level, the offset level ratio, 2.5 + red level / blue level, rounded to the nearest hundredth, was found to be 3.49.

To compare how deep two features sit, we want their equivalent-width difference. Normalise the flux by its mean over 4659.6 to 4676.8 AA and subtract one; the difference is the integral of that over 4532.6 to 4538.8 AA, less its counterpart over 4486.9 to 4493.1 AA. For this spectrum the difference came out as -0.02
